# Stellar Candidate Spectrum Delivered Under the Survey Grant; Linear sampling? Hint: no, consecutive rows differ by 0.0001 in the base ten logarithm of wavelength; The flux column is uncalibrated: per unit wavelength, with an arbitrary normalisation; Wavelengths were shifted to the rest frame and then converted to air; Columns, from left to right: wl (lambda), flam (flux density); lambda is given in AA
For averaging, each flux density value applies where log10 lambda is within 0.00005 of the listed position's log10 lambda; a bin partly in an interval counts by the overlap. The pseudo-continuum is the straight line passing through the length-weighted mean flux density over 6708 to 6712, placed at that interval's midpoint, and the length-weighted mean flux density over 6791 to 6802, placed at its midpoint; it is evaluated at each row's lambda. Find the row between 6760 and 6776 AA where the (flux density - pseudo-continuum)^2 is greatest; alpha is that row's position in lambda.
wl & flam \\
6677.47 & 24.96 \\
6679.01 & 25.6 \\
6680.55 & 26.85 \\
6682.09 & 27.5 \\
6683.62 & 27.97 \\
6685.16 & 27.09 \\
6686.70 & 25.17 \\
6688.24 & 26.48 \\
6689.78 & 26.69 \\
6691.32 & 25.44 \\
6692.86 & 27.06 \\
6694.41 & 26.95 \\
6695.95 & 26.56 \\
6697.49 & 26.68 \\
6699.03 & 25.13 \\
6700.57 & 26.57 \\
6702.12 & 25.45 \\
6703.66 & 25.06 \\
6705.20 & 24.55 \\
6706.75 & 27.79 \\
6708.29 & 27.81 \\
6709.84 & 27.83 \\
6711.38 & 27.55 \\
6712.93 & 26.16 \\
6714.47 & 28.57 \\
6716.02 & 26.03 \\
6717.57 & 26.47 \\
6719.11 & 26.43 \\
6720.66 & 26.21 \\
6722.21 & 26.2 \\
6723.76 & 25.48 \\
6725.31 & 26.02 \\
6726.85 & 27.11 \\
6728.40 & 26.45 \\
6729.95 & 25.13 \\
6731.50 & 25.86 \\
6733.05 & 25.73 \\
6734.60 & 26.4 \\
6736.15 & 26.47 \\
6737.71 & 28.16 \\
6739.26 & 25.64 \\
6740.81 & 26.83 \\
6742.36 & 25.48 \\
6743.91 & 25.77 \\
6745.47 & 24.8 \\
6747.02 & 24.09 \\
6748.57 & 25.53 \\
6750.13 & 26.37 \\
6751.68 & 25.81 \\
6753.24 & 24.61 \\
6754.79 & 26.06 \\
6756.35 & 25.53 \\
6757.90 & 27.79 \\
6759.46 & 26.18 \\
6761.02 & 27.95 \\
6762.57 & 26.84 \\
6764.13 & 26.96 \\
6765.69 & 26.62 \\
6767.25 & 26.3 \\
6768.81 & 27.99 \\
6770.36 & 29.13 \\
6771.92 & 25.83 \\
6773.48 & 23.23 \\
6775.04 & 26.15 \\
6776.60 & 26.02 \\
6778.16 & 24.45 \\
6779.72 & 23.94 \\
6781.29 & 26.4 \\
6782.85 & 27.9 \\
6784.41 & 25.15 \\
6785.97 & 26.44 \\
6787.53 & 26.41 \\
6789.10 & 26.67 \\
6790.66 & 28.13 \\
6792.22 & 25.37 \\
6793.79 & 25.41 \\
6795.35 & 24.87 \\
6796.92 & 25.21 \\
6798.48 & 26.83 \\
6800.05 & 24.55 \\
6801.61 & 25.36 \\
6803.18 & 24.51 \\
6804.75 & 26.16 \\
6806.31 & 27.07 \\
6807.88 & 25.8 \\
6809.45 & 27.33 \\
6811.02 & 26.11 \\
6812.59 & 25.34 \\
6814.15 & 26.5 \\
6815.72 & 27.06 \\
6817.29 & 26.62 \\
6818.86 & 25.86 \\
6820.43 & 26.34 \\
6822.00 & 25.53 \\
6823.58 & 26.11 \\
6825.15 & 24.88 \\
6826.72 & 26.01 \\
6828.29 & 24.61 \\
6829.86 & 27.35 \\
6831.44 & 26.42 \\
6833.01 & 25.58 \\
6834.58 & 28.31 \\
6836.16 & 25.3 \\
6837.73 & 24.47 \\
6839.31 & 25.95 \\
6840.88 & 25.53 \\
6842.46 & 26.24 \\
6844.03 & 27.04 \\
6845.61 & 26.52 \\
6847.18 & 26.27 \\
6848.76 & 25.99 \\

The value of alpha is 6770.36 AA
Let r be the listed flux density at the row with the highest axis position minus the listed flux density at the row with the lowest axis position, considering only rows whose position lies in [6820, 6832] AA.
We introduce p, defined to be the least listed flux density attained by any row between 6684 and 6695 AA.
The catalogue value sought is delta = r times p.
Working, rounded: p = 25.17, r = 0.1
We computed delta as 2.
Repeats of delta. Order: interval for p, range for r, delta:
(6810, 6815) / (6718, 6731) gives -33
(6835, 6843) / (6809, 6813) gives -49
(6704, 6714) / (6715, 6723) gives 4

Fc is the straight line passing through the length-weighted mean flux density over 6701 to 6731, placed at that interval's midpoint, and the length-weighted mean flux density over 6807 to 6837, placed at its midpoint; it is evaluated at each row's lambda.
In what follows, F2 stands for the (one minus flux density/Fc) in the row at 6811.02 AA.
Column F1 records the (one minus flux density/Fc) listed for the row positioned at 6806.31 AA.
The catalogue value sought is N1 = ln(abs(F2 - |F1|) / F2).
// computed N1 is 2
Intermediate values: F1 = -0.03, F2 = 0.003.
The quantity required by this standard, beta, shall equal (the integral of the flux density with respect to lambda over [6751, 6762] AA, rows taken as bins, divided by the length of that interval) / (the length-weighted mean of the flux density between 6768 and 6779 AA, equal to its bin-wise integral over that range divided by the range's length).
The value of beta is 1.01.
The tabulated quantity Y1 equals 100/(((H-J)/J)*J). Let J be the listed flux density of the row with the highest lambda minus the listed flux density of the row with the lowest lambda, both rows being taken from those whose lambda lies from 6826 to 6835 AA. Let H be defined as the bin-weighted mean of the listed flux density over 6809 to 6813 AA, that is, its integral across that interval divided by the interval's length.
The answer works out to 4.18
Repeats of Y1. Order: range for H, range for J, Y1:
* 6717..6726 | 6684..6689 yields 3.74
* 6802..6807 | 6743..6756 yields 3.91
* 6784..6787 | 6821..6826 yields 3.76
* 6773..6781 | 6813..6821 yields 3.99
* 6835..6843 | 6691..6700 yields 3.86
